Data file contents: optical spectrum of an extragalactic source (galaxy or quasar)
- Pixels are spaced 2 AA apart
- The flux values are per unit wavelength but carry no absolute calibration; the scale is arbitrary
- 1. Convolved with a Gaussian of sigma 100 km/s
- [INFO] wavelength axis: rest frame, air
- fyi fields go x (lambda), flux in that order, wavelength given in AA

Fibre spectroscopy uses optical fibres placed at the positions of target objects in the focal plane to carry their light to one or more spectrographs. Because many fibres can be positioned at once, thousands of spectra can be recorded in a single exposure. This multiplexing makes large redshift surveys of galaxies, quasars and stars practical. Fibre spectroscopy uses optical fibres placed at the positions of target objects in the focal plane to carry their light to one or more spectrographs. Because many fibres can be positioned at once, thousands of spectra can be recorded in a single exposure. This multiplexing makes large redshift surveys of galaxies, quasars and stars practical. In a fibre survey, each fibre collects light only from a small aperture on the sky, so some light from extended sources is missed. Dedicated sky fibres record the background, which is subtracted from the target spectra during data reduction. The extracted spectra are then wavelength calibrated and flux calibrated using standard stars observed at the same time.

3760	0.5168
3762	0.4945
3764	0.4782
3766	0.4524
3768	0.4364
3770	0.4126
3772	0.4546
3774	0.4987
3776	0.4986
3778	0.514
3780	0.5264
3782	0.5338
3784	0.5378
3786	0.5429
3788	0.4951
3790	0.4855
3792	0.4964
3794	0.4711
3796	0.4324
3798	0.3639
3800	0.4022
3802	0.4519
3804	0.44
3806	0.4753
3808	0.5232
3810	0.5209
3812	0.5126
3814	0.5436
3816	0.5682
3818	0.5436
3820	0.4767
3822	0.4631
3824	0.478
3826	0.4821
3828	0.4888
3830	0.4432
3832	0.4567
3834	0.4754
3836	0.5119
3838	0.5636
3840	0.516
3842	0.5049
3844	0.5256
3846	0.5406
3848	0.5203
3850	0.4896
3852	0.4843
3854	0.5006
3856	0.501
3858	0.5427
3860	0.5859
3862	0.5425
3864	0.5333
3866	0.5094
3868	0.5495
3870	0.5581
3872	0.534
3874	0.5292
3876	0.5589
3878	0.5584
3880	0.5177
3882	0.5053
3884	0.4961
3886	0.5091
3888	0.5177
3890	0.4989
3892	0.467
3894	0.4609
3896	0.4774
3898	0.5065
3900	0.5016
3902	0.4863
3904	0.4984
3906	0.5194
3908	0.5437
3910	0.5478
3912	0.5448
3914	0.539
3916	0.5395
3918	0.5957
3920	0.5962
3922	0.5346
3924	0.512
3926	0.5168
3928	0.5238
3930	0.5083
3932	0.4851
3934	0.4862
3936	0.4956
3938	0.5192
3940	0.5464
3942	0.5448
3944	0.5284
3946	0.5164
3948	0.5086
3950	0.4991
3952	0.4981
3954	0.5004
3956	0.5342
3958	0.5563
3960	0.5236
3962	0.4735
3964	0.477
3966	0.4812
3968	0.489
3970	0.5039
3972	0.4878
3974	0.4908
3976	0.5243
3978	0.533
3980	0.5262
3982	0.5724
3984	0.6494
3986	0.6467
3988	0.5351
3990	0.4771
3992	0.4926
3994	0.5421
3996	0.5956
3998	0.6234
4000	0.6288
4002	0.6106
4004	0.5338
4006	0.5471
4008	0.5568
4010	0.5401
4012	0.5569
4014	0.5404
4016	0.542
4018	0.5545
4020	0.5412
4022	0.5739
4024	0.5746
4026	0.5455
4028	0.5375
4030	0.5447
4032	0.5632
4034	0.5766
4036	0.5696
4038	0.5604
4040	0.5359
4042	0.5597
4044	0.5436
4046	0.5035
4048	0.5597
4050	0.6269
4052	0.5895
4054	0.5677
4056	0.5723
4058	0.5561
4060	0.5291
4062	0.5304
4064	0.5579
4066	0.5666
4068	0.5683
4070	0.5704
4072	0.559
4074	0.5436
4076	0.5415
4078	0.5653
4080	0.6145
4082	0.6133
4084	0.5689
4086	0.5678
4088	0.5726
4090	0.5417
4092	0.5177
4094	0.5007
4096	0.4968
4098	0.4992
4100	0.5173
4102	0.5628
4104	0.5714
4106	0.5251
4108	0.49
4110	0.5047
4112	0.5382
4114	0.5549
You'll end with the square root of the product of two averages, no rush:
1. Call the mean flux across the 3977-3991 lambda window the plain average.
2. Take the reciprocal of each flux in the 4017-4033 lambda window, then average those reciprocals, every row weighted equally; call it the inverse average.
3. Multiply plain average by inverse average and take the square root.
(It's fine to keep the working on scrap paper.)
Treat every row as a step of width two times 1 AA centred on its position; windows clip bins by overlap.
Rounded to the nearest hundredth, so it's 1.01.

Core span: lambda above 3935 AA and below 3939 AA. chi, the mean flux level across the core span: 0.507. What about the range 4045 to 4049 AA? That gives 0.532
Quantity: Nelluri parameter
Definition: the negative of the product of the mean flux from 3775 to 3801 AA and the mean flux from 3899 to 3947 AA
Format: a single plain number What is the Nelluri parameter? -0.26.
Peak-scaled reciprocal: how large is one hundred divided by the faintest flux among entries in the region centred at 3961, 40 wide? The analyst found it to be 211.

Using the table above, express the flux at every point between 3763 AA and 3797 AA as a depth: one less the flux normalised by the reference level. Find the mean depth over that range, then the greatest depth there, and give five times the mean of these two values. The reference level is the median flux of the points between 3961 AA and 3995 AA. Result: 0.54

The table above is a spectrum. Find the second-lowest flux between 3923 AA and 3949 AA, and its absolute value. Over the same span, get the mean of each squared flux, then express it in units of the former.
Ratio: 0.546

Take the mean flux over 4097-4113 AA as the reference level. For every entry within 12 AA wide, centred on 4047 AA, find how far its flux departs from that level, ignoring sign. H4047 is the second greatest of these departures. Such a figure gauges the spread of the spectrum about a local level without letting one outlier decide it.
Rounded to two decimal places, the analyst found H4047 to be 0.06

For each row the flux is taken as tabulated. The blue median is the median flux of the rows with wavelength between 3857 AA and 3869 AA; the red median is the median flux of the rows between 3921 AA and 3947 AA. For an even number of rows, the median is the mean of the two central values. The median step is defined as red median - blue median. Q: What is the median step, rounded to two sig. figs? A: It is -0.026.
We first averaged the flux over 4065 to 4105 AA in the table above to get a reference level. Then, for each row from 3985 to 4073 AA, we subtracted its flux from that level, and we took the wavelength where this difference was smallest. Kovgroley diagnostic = 3986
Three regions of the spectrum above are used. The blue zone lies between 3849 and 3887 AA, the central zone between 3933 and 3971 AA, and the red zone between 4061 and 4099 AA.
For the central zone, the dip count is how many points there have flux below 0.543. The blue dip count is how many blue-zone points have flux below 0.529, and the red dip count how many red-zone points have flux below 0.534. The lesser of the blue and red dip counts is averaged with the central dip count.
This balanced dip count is 10.5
